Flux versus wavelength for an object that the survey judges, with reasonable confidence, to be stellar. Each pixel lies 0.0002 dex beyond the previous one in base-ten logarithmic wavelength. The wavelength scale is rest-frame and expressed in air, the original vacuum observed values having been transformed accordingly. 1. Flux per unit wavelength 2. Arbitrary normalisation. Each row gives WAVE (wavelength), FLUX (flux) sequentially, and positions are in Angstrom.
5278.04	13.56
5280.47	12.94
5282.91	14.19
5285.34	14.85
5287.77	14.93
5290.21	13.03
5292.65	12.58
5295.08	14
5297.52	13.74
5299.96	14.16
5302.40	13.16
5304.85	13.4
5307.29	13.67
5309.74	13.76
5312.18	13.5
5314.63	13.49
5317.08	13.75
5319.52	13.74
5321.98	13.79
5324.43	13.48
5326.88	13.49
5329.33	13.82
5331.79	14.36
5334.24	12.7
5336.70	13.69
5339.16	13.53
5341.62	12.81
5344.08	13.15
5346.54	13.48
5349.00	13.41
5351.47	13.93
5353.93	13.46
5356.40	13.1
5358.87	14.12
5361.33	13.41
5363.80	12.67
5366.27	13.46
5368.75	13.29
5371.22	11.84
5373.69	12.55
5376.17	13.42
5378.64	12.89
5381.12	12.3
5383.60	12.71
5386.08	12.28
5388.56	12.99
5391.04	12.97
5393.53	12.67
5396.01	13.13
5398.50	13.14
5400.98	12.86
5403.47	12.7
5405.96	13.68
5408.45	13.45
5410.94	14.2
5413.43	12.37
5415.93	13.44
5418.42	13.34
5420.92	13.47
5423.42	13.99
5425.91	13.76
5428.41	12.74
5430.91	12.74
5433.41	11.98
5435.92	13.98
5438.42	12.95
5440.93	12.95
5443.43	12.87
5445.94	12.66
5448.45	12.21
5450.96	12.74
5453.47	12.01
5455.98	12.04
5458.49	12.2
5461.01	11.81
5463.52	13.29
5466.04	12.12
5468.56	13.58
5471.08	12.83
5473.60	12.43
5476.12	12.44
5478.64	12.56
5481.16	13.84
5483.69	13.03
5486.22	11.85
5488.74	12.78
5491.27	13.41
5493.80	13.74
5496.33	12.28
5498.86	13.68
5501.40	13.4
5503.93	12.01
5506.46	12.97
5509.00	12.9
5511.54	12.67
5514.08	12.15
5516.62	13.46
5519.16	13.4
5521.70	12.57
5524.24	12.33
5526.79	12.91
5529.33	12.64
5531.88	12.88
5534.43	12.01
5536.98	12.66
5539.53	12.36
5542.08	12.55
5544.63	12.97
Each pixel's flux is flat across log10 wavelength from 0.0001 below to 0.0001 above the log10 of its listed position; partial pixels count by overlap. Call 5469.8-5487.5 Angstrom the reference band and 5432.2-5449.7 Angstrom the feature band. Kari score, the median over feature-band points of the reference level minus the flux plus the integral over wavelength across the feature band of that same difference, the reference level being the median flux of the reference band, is -4.5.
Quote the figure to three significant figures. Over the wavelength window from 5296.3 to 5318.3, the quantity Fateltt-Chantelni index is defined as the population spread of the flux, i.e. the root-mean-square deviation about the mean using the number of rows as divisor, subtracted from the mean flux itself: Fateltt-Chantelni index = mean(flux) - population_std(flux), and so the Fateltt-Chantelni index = 13.4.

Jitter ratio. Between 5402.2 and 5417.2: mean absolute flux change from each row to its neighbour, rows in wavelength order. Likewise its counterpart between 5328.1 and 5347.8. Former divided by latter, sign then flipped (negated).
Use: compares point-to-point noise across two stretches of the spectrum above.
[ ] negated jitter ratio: -1.4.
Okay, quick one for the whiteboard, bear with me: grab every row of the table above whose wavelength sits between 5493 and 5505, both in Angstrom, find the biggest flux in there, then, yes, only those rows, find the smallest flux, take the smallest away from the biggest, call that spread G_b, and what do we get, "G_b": 1.7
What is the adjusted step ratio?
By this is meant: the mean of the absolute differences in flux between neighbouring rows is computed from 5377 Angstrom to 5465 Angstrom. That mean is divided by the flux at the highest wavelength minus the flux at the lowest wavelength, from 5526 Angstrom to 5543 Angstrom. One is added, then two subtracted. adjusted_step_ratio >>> -2.5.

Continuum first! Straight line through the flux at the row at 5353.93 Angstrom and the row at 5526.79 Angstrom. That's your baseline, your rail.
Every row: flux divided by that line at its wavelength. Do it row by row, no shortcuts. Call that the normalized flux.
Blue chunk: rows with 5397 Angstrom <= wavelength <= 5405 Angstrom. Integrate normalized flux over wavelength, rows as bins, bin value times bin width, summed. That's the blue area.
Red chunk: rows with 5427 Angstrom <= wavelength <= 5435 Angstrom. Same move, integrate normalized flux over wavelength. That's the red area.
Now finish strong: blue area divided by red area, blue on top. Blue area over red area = 1.02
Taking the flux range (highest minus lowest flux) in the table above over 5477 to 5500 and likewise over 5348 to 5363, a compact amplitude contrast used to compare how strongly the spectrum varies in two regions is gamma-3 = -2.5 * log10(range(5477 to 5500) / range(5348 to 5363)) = -0.7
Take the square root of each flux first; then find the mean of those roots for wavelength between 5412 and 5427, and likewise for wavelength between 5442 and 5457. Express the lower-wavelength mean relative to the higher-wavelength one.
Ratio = 1.038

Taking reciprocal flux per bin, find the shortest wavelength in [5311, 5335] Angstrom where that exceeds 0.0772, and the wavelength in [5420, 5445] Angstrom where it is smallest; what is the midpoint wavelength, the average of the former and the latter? 5378.8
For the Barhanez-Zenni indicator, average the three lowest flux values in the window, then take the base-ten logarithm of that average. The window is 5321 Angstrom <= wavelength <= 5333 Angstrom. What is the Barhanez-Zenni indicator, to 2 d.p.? 1.13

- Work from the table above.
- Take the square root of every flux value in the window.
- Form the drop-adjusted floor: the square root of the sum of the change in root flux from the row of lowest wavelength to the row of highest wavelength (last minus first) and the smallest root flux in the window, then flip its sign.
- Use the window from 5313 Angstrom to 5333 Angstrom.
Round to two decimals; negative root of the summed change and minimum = -1.95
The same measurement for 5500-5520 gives -1.86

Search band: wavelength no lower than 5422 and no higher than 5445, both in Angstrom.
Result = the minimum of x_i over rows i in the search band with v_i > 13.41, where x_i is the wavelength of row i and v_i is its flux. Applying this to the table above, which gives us 5423.42 Angstrom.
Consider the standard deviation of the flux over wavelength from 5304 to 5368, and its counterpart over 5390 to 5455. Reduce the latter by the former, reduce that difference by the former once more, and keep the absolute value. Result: 0.19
